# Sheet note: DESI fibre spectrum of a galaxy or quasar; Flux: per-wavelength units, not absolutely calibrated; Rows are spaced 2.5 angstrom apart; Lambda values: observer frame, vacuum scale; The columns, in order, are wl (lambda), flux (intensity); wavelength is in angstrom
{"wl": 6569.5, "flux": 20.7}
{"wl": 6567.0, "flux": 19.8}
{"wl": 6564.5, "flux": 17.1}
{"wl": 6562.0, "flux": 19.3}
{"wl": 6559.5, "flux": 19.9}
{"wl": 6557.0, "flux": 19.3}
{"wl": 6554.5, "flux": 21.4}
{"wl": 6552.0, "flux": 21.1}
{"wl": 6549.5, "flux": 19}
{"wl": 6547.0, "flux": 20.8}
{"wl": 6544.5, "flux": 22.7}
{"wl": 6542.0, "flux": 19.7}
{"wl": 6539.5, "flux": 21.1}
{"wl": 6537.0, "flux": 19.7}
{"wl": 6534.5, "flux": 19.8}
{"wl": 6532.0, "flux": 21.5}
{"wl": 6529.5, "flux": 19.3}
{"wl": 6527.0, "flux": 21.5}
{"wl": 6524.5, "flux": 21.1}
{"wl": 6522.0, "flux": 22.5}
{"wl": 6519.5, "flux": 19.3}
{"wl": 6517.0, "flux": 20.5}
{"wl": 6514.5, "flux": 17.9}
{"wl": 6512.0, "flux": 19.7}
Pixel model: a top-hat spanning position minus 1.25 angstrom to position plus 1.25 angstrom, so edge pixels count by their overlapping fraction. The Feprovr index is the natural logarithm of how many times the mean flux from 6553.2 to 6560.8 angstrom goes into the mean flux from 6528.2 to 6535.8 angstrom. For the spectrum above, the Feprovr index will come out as 0.000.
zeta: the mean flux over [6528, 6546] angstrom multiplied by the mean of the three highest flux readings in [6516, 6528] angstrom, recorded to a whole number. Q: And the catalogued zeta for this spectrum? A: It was 446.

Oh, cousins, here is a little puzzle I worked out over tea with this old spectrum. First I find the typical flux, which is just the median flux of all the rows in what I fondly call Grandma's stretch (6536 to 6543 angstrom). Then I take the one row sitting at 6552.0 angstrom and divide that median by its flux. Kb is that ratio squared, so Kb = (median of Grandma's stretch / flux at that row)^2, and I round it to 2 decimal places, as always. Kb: 0.87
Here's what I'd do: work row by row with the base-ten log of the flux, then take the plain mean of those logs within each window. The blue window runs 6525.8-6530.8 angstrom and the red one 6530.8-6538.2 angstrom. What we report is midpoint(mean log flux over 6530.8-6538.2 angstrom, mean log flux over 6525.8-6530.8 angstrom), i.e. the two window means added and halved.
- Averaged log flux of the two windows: 1.31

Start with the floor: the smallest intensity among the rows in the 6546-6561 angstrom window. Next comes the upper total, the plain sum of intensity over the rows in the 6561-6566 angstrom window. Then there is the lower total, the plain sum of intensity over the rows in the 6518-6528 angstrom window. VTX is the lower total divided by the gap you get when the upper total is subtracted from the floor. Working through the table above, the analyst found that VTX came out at -4.9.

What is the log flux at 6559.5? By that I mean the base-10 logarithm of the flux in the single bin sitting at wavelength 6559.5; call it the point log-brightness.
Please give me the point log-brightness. 1.299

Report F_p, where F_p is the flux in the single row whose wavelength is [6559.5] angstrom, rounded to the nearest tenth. 19.9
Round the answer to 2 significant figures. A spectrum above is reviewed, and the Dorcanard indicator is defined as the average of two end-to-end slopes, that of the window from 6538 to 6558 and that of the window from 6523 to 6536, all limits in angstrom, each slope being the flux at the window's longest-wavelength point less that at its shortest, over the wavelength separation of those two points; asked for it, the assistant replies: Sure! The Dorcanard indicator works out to -0.12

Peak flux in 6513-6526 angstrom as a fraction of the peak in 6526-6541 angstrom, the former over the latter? 1.05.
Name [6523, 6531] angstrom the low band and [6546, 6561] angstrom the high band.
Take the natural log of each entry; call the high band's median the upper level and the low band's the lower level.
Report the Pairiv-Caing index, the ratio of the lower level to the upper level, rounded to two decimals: 1.01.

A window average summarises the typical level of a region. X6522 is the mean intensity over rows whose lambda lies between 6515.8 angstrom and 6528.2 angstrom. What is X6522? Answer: 21.0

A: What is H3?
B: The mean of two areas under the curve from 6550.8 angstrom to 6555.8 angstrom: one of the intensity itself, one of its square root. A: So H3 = 64.6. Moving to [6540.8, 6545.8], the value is 64.5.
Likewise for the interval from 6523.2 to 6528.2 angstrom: 64.8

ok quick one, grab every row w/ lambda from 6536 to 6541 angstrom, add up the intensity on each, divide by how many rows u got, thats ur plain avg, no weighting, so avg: 20.4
